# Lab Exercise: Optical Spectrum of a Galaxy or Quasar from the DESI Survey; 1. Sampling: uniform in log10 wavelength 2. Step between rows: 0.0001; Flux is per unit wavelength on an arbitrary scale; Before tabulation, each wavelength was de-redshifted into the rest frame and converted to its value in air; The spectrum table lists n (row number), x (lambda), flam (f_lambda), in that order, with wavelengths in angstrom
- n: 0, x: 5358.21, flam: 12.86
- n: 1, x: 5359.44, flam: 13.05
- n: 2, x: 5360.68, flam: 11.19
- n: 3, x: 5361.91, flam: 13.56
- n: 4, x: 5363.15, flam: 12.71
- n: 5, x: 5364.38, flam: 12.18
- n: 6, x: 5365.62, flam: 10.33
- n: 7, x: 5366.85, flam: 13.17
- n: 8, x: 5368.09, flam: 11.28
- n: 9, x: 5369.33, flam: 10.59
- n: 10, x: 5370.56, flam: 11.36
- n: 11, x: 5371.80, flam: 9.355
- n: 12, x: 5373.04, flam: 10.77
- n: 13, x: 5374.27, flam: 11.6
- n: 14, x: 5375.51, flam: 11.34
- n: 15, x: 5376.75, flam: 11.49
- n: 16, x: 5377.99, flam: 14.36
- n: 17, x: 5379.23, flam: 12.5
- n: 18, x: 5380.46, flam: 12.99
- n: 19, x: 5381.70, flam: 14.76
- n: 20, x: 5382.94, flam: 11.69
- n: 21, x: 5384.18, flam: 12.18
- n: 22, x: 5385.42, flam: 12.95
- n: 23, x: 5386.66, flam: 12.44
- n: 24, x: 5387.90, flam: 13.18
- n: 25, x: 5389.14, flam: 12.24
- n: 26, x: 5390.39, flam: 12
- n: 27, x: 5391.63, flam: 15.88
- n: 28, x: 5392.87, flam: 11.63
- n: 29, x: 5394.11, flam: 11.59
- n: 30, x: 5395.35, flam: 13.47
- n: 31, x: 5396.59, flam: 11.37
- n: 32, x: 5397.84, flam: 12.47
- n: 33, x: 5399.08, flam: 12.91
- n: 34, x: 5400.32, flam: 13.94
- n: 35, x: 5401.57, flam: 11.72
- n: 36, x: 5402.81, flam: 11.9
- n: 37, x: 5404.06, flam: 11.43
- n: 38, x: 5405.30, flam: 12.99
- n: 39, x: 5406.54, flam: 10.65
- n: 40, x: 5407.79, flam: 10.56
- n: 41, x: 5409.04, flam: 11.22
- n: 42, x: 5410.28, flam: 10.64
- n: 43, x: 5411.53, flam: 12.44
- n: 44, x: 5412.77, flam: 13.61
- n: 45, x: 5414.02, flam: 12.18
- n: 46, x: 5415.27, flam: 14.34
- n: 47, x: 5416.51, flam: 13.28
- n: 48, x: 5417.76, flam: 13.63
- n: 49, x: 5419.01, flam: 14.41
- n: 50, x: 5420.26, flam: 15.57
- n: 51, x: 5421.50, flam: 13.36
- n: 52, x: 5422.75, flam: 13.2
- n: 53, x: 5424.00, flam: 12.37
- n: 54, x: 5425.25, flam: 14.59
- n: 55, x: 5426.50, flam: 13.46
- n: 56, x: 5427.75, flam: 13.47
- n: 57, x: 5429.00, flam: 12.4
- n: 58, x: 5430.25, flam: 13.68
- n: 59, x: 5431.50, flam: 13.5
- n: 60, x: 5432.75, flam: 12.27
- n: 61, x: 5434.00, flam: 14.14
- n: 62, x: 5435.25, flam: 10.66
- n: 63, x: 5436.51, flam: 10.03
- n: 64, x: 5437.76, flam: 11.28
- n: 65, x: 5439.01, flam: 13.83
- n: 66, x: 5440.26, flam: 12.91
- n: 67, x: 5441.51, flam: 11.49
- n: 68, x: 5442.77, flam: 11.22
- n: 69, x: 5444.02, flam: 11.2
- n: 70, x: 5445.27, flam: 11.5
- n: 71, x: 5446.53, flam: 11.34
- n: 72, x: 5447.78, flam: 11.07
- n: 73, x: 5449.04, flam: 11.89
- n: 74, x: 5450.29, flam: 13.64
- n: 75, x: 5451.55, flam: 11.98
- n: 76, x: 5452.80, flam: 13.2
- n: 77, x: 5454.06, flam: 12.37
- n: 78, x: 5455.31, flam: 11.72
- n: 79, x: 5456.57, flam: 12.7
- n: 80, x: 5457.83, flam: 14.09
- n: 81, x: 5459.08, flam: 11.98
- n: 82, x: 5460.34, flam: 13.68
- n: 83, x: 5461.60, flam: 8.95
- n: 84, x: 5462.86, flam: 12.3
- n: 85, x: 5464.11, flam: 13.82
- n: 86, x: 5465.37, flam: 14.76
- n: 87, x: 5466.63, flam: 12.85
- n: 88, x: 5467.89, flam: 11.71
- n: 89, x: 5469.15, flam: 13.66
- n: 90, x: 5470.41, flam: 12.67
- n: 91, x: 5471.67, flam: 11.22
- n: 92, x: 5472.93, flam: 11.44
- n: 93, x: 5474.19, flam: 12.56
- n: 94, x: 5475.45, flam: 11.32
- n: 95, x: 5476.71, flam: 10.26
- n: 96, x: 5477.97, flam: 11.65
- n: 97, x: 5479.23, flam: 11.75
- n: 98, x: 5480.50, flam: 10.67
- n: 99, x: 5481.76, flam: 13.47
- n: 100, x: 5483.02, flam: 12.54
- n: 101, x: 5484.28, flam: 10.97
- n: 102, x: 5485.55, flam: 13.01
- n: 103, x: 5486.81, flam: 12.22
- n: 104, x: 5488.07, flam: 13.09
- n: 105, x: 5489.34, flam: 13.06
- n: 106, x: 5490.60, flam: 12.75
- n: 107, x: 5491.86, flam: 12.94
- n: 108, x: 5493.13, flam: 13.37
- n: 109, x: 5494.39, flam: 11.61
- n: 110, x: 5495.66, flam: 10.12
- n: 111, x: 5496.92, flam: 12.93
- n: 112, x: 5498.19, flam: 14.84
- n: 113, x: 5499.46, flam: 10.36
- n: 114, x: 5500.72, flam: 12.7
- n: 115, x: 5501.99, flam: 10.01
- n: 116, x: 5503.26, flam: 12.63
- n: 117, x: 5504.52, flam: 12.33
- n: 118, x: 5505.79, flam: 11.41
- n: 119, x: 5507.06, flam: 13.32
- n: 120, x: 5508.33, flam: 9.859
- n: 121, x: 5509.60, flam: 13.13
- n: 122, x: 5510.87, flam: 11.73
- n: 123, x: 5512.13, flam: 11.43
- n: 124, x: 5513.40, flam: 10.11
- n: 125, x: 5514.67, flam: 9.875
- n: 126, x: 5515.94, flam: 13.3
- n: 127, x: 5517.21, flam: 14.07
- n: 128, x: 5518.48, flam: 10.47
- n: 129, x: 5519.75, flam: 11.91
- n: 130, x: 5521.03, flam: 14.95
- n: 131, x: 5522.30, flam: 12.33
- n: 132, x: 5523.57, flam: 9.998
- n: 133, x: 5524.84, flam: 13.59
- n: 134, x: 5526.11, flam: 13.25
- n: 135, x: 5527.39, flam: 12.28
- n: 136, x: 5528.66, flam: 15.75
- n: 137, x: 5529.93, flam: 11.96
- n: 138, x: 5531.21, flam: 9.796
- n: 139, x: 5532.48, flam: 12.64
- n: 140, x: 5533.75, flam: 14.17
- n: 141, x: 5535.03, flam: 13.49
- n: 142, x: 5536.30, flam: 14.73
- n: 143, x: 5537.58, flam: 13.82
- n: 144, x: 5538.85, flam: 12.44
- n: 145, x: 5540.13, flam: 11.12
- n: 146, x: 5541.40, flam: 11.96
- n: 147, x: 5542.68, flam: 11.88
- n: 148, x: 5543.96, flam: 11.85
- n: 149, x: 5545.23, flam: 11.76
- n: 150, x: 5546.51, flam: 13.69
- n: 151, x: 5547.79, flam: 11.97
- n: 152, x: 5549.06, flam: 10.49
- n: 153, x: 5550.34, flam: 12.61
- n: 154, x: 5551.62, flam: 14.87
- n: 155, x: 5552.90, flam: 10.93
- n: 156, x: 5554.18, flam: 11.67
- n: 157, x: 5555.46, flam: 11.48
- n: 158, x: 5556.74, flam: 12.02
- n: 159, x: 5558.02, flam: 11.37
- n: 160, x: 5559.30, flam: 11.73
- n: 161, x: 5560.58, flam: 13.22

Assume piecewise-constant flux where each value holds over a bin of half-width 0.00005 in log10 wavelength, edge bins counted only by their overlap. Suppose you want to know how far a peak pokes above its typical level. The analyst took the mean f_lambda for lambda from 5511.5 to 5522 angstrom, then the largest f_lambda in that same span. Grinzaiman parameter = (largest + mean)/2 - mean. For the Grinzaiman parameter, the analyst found 1.5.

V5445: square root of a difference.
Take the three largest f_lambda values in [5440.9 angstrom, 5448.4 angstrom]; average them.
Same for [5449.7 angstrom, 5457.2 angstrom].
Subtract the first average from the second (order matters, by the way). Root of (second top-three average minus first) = 1.3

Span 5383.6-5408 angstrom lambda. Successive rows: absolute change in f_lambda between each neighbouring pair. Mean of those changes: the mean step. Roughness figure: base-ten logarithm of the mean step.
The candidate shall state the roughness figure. 0.12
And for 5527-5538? 0.32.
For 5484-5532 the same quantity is 0.27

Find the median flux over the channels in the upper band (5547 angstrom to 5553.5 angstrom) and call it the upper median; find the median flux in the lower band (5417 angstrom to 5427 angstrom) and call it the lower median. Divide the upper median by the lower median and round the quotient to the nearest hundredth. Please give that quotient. 0.88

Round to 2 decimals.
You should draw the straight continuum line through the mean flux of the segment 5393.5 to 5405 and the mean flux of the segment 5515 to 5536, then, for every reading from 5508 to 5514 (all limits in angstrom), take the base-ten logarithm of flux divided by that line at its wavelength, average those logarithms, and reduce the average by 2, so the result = -2.05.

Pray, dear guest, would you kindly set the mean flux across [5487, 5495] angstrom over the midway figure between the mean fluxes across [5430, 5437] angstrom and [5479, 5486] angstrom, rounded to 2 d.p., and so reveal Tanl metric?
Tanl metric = 1.05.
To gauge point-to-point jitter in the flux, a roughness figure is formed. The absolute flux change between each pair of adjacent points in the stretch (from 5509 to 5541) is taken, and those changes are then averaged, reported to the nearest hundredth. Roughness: 1.86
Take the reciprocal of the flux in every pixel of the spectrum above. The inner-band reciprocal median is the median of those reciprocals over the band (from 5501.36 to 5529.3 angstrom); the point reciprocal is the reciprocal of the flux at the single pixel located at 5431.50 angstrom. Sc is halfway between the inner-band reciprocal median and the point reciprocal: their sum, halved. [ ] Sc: 0.078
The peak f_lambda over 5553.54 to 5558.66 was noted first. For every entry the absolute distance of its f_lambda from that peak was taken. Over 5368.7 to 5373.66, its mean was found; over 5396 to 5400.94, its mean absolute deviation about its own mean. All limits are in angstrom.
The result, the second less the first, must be -1.03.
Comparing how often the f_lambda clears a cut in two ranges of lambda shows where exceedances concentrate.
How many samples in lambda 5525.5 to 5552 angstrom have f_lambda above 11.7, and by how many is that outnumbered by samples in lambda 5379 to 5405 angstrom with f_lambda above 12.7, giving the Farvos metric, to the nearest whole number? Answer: -10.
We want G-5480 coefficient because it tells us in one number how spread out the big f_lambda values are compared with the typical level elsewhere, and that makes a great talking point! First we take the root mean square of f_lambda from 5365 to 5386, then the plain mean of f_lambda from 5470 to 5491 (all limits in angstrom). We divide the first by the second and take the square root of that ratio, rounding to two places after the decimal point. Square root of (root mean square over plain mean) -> 1.00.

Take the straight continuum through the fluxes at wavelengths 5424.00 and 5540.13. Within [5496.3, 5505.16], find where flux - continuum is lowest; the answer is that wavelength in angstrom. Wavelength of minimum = 5501.99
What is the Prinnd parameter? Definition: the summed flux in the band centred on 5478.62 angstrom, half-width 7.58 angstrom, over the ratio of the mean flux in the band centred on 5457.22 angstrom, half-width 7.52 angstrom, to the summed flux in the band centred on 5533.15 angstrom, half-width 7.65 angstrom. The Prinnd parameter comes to 1747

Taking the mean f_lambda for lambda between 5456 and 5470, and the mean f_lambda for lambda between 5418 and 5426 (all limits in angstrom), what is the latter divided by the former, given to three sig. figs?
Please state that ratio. 1.09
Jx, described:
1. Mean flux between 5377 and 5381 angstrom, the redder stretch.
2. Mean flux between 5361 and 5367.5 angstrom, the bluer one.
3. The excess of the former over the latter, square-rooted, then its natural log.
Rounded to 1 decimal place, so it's -0.1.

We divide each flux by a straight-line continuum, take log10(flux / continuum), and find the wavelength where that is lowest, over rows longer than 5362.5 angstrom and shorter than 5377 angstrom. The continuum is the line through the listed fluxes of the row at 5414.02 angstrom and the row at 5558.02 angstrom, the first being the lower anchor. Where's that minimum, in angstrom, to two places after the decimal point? 5371.80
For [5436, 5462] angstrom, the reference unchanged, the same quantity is 5461.60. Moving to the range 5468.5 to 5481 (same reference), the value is 5476.71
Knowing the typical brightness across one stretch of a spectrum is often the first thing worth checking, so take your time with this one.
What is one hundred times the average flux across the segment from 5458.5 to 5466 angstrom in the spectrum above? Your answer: 1258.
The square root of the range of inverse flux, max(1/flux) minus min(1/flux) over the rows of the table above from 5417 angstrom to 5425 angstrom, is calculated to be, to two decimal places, 0.13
